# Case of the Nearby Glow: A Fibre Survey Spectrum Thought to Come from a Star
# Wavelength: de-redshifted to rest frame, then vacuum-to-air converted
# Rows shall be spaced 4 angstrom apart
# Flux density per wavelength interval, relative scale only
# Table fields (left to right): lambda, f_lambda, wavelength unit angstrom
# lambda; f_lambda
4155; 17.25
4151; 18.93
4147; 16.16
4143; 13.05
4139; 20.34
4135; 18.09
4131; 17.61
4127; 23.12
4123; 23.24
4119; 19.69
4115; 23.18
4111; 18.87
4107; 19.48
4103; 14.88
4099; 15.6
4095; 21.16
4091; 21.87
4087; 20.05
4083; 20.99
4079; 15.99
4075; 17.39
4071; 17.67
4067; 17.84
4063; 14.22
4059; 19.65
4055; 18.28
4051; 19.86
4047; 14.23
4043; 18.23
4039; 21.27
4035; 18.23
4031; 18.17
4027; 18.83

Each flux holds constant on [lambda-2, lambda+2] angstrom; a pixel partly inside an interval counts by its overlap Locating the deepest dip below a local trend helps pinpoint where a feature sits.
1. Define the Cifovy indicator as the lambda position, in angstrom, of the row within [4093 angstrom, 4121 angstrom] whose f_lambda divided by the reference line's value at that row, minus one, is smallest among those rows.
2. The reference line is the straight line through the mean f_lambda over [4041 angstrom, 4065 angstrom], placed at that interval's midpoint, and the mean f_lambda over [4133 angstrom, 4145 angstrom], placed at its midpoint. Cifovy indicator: 4103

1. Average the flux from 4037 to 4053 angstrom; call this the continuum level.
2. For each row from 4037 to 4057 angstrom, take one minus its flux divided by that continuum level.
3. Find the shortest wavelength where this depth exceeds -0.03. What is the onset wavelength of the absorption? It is 4043 angstrom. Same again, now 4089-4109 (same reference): 4099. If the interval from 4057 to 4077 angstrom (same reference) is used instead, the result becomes 4063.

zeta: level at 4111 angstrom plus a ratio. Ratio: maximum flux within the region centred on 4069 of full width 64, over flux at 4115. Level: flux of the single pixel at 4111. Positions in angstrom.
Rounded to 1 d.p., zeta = 19.8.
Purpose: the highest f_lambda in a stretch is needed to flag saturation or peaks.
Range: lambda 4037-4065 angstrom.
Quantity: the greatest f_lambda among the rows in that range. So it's 21.27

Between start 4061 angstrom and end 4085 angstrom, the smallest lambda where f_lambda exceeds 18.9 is 4083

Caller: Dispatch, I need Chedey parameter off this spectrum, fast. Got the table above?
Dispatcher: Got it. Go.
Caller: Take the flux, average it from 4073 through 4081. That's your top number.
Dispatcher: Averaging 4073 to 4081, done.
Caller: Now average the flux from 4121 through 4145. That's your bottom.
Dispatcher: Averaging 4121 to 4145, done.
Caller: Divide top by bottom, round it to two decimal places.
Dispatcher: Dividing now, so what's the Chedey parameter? 0.87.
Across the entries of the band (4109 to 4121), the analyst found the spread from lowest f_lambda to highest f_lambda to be 4.3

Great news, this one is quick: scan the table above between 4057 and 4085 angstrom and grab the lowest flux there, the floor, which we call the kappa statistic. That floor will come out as 14.22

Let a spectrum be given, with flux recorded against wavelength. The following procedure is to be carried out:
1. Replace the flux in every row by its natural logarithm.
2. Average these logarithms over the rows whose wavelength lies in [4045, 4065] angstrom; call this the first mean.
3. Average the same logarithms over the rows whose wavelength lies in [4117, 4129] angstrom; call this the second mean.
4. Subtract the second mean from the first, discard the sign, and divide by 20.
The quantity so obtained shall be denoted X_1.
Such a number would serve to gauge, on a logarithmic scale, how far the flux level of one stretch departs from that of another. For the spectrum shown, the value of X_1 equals 0.013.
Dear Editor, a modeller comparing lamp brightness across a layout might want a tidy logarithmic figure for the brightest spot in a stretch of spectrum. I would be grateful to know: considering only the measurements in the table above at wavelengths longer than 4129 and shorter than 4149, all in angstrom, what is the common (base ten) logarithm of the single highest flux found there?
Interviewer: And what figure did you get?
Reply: 1.31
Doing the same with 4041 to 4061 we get 1.30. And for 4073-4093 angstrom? 1.34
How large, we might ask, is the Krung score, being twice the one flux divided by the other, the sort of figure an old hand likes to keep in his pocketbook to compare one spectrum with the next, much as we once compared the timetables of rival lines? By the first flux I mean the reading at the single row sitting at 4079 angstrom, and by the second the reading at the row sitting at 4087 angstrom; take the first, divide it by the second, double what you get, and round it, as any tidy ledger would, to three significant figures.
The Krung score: 1.60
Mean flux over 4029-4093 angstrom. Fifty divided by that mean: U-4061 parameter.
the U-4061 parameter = 2.72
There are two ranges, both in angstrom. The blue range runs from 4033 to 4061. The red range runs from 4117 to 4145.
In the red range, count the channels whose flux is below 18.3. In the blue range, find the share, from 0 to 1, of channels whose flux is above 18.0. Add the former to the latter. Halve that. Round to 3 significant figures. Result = 1.93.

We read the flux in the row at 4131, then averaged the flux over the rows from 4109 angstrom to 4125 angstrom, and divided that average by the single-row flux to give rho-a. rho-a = 1.21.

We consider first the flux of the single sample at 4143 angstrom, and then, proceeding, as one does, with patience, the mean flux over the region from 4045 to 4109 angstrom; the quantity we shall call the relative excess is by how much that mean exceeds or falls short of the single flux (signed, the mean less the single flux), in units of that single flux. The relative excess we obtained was 0.38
